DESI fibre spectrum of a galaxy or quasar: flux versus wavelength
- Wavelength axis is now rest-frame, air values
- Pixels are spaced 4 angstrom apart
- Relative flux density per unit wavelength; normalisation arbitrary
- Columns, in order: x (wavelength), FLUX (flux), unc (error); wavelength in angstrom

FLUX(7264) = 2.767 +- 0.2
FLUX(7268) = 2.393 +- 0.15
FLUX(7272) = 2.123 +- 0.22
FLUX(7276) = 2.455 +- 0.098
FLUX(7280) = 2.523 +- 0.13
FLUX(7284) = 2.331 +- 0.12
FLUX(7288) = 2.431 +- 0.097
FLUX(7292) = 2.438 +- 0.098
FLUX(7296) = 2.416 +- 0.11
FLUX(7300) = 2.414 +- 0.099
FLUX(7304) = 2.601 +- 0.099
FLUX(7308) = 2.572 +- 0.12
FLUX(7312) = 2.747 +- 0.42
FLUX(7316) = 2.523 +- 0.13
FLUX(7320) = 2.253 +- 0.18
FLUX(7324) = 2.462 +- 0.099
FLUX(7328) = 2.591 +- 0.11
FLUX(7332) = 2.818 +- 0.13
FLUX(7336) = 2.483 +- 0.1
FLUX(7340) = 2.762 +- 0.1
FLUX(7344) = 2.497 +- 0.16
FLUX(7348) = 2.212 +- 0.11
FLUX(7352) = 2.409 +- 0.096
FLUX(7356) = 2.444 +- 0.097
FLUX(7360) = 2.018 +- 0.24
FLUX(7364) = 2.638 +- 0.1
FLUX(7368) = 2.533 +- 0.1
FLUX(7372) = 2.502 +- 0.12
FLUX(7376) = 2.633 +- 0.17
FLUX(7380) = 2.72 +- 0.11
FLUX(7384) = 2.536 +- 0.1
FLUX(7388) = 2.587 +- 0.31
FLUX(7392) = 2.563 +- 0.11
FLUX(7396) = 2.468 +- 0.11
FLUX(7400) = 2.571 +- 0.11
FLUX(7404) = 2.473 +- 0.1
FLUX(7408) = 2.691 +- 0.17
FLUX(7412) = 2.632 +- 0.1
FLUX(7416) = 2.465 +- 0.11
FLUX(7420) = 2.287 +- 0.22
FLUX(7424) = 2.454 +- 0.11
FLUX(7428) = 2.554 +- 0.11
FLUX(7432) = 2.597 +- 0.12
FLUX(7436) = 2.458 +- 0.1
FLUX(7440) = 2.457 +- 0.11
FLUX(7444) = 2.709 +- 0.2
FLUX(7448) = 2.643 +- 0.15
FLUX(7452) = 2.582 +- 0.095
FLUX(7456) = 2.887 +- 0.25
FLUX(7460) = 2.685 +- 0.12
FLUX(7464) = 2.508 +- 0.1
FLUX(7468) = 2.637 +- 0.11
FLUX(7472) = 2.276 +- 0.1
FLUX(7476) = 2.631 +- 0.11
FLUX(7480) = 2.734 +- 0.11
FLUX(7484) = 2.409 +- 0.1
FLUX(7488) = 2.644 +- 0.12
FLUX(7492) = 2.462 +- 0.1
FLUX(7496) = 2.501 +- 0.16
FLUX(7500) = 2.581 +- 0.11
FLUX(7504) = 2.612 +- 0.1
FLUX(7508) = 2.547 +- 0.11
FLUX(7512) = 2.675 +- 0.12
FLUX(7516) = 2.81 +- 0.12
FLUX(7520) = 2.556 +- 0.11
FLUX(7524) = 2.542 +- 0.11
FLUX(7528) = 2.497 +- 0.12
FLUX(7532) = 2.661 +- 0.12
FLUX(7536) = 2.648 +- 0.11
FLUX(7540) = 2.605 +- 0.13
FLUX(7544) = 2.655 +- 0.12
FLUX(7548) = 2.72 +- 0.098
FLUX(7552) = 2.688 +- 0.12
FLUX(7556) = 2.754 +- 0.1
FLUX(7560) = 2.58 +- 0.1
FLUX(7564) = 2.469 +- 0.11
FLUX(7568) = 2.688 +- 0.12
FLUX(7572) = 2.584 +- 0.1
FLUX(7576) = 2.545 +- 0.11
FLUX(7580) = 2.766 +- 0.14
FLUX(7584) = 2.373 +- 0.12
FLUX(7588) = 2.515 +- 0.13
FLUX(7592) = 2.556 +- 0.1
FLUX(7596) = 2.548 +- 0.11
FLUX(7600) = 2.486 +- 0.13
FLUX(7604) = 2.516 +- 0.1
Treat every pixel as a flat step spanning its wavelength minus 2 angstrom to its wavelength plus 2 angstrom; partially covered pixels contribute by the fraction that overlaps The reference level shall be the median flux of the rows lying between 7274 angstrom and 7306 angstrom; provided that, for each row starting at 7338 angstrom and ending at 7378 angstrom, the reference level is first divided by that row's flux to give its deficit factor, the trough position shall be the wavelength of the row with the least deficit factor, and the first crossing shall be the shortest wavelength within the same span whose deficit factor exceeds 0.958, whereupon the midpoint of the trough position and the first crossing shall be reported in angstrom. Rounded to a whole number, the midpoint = 7342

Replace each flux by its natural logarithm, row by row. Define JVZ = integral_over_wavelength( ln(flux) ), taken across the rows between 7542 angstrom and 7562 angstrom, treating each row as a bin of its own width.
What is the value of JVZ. 19.7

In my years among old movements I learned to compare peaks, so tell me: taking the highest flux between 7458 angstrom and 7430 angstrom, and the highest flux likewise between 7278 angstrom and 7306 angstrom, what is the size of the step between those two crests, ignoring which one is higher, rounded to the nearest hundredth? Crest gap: 0.29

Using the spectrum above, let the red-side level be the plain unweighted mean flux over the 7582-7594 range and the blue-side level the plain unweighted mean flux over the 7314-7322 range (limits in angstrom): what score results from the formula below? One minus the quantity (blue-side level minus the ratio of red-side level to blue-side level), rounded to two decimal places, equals -0.35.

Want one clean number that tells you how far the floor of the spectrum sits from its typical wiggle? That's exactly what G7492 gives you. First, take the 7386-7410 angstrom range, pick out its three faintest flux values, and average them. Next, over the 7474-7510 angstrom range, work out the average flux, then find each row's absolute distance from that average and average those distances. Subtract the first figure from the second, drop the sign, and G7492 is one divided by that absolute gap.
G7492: 0.413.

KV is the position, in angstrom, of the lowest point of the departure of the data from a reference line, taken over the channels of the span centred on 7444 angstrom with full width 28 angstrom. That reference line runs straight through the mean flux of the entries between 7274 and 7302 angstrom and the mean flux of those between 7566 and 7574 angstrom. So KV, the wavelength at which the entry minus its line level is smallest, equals 7440 angstrom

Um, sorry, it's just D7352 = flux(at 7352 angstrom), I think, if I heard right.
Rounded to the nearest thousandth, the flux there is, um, 2.409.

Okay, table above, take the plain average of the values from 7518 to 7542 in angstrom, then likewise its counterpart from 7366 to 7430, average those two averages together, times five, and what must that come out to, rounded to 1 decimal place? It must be 12.8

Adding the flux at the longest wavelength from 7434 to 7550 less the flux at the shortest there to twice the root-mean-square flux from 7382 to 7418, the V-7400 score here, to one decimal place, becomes 5.4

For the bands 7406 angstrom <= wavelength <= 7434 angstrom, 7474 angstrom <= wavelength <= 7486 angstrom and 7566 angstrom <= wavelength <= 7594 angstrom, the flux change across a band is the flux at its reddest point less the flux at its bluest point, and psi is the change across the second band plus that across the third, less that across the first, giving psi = -0.26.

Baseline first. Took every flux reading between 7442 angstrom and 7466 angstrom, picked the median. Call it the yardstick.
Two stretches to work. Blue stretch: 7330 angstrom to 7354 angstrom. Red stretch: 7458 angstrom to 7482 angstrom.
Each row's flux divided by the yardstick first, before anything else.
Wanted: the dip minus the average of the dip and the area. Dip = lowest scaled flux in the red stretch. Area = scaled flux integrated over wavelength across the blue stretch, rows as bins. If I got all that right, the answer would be -11.0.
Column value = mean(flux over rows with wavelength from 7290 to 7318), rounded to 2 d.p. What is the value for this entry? 2.53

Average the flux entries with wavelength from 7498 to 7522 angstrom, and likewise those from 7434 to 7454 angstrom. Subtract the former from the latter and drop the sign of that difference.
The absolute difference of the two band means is 0.060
